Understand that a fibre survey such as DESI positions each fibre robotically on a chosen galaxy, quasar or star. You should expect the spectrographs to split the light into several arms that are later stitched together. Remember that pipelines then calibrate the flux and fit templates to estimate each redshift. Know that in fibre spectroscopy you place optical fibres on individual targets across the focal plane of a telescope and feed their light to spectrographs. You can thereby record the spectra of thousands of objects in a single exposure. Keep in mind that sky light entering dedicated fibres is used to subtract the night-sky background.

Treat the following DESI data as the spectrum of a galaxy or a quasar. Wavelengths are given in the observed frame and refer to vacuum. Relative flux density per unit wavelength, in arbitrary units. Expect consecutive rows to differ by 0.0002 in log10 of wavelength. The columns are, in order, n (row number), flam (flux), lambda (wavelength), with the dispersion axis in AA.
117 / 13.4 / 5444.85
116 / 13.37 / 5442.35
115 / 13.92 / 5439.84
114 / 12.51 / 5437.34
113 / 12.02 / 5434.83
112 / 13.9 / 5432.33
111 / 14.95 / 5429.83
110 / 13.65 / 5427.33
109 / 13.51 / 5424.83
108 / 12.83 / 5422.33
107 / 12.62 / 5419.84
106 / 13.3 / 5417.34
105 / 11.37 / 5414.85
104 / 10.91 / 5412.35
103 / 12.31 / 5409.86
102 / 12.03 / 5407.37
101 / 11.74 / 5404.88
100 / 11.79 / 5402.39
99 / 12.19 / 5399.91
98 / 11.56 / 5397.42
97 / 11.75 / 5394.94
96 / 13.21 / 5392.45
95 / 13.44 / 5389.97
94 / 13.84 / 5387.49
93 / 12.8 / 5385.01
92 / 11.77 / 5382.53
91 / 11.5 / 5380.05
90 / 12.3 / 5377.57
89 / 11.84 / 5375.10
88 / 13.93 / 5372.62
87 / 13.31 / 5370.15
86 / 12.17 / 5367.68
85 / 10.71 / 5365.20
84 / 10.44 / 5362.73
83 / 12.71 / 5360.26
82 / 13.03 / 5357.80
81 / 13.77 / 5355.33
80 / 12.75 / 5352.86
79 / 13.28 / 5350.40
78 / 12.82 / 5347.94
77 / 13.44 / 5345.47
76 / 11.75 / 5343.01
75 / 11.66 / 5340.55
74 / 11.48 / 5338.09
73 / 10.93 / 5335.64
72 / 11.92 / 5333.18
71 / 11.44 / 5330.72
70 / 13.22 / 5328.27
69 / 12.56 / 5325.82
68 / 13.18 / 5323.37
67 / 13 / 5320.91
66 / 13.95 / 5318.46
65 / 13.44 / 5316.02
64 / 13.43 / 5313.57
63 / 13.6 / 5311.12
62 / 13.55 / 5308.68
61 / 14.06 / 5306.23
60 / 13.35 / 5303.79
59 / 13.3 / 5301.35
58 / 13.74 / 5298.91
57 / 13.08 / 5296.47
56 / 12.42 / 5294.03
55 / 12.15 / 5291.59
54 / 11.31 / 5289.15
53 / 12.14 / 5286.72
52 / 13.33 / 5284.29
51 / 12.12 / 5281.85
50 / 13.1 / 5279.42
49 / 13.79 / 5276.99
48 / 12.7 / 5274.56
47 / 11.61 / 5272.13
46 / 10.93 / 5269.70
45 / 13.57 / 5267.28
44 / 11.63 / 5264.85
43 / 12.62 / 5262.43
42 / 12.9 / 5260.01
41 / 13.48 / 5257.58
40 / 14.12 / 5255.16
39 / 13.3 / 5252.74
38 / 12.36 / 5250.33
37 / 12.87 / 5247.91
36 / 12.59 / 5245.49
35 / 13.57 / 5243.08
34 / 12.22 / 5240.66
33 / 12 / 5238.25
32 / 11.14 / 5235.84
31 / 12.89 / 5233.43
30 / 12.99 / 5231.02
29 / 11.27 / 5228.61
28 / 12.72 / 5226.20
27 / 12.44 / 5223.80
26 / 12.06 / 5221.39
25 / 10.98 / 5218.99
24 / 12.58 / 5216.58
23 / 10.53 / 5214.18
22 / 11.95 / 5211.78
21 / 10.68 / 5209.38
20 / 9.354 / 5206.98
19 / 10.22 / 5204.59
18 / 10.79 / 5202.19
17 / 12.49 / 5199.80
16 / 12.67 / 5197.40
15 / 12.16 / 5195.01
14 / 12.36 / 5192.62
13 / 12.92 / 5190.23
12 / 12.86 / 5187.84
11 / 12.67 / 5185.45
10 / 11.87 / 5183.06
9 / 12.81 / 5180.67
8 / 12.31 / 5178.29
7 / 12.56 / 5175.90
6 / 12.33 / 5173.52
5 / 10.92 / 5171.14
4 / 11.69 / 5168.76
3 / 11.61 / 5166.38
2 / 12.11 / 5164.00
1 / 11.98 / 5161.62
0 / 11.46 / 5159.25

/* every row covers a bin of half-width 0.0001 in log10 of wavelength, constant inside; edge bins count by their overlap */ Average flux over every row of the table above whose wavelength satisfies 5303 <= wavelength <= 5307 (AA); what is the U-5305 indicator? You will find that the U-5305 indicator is 13.7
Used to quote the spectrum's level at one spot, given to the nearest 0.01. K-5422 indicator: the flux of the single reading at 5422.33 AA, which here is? 12.83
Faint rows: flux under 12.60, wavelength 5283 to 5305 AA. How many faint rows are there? 4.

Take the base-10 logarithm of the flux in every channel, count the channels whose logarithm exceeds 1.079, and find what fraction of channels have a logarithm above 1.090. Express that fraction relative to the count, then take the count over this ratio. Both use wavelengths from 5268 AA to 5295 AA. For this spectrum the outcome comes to 141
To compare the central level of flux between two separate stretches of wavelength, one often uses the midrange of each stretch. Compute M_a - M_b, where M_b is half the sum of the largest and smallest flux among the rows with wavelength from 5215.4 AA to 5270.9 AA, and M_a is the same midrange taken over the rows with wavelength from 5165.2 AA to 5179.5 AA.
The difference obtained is -0.8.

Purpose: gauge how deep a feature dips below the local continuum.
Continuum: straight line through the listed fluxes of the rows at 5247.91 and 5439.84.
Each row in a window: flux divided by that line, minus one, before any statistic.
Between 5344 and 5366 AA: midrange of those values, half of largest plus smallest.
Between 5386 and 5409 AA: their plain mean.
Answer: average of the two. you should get -0.098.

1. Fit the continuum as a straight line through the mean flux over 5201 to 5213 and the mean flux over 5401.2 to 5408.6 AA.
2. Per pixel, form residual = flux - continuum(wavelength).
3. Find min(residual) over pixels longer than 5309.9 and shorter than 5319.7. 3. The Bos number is 2.15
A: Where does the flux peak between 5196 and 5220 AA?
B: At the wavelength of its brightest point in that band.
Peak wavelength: 5197.40 AA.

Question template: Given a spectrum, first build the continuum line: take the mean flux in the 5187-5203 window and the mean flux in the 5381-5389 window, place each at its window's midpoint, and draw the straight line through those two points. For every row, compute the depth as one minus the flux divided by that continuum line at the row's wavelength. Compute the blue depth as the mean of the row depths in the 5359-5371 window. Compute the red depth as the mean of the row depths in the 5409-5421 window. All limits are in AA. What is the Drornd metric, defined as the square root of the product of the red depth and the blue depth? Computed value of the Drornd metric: 0.065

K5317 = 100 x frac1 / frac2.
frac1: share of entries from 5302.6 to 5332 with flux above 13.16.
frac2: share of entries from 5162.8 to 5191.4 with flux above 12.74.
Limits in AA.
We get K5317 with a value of 300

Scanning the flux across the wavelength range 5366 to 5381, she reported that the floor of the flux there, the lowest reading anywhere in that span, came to 11.5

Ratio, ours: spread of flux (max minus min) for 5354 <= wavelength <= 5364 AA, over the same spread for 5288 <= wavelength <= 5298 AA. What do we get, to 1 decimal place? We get 1.9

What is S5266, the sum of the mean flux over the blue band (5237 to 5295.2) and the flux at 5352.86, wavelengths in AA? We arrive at 25.4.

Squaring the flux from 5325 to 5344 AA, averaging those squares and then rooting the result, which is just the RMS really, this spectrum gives 11.9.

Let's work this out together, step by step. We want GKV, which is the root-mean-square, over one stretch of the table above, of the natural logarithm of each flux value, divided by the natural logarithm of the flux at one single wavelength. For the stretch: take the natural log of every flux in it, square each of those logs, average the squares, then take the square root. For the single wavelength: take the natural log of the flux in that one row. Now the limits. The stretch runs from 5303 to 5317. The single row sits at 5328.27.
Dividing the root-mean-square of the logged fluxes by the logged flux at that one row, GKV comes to 1.010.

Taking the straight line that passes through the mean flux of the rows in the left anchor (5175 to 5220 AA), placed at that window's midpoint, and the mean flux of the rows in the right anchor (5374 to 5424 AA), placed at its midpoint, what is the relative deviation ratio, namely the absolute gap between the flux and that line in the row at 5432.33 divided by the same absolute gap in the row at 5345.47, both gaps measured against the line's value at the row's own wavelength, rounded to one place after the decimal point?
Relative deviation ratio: 1.2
